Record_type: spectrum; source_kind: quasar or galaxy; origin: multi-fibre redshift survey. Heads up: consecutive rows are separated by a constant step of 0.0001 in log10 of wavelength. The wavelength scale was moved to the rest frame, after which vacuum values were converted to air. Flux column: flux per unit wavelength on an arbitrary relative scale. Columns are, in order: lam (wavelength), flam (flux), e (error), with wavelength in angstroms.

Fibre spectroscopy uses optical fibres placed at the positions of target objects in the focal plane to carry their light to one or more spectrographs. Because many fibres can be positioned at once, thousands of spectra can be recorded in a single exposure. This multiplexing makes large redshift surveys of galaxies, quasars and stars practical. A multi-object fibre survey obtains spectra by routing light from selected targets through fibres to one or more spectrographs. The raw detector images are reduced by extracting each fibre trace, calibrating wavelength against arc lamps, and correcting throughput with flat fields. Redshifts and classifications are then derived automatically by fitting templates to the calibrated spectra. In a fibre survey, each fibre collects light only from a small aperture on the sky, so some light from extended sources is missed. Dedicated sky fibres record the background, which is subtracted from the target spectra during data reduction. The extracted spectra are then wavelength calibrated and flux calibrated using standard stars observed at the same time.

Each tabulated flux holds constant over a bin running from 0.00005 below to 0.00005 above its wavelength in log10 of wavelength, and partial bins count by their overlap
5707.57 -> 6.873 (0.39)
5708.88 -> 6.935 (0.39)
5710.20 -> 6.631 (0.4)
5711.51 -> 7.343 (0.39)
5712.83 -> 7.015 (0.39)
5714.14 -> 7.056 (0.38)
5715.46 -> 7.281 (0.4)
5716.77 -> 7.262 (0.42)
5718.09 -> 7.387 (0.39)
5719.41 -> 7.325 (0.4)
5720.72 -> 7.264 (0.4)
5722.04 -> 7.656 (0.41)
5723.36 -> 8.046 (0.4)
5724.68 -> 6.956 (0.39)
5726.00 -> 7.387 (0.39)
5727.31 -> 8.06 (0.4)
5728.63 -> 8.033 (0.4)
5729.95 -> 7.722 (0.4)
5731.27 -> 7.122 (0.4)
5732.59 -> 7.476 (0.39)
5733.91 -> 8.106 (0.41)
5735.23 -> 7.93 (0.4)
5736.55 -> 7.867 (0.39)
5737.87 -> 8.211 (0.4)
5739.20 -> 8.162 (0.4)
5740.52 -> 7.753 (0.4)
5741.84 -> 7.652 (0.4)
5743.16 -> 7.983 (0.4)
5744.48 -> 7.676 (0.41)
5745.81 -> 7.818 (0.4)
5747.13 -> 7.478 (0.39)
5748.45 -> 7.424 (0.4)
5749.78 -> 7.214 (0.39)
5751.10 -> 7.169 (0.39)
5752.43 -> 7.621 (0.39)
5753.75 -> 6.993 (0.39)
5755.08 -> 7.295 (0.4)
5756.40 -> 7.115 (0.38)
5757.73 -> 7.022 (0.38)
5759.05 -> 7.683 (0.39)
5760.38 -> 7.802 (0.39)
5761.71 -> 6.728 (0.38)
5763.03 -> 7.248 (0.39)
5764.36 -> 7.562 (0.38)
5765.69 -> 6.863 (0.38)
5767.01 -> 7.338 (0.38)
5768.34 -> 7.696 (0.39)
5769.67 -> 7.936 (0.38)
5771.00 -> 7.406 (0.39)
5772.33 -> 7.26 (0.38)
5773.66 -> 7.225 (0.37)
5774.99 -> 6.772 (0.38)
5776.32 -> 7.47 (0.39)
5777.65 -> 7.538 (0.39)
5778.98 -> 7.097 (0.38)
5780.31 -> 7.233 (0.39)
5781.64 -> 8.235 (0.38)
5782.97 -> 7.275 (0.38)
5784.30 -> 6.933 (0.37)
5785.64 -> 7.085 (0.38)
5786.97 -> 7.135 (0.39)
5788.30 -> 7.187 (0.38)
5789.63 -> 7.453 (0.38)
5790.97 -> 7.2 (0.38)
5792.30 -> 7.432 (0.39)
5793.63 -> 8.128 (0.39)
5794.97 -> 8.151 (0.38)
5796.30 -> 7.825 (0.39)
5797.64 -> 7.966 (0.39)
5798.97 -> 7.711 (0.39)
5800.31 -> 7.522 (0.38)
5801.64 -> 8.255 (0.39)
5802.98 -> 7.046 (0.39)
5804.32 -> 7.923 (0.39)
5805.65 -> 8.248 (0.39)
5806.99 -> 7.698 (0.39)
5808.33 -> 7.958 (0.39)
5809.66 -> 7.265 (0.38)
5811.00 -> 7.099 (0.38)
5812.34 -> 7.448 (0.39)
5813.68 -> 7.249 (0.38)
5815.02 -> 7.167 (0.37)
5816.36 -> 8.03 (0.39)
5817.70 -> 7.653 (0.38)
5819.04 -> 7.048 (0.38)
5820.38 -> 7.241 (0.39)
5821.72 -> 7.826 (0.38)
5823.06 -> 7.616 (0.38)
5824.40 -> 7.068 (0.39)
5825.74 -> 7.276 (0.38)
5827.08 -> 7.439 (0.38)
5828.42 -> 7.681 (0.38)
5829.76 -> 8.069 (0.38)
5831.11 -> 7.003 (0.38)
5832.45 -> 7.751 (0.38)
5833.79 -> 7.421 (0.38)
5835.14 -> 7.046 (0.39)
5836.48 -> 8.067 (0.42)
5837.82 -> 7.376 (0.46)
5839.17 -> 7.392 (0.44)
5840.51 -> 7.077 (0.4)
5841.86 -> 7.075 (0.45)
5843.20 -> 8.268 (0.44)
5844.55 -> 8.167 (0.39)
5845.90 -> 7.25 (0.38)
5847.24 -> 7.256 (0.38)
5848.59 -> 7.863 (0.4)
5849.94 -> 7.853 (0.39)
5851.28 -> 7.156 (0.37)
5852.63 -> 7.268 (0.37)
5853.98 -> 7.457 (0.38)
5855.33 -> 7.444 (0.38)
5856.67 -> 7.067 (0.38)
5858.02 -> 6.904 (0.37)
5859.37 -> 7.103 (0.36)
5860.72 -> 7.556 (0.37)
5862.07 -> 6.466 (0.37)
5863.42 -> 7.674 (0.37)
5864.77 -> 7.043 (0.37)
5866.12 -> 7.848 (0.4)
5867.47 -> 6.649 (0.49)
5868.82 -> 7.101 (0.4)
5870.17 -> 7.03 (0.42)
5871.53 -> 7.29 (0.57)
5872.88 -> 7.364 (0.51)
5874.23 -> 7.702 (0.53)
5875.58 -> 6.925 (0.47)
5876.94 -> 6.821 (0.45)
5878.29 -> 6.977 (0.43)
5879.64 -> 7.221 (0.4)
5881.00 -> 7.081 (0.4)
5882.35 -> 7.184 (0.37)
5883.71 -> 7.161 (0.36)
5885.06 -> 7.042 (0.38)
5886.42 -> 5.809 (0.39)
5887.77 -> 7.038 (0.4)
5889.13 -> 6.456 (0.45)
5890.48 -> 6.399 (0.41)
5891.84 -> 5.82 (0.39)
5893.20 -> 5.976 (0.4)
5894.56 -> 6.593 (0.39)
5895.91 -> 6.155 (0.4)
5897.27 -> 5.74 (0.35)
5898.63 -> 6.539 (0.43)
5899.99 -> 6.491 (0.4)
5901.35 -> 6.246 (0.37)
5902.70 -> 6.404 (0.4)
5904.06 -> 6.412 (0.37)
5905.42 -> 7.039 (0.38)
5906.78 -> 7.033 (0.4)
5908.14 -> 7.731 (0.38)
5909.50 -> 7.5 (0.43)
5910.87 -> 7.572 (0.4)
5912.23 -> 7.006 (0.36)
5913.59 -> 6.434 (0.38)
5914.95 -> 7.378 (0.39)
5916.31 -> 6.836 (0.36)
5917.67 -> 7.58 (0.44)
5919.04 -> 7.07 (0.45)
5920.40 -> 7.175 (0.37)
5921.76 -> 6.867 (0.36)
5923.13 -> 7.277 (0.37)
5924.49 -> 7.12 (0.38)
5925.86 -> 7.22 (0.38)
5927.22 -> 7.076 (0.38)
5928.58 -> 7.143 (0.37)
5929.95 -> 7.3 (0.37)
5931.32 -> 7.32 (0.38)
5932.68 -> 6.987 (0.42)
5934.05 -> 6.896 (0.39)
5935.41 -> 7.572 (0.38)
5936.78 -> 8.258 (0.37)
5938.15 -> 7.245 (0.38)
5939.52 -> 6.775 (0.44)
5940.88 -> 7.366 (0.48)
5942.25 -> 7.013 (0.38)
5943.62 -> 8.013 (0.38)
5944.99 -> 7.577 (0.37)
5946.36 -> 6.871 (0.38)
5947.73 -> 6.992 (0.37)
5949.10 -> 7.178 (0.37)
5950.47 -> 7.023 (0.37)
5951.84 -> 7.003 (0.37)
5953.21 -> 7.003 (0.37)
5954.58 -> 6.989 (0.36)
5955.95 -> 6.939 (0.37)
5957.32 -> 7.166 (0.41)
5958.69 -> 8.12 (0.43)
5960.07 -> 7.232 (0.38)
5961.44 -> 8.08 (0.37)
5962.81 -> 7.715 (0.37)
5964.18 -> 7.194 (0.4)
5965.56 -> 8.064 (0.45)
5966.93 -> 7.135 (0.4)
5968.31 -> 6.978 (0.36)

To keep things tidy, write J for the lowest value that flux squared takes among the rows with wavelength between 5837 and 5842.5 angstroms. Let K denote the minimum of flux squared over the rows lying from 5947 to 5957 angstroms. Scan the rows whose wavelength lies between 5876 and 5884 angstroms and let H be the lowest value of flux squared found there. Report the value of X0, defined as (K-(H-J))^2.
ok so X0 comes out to 2671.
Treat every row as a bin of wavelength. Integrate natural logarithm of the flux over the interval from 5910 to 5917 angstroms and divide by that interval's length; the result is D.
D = 1.95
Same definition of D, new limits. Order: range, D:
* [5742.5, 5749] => 2.04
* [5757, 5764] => 1.99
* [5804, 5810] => 2.06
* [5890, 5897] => 1.82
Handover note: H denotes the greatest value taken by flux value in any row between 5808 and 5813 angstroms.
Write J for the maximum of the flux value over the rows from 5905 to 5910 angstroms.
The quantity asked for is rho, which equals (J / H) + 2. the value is 2.97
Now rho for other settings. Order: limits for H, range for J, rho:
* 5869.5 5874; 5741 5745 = 3.08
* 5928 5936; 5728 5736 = 3.07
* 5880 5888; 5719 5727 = 3.12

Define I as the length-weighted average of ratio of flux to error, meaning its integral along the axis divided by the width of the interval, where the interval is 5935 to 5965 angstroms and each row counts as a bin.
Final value 19.1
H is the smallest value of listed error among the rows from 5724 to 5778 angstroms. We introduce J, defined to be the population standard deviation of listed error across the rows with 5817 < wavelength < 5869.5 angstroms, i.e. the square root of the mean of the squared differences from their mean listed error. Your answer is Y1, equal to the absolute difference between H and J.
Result 0.342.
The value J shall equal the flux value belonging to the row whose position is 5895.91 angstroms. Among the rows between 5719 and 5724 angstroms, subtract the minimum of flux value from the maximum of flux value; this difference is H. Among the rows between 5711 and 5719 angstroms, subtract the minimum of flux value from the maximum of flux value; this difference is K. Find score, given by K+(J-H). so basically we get 5.7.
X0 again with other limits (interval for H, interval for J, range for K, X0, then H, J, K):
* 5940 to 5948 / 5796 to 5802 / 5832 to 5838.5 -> 3483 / 47.2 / 56.6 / 49.6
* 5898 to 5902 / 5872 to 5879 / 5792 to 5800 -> 3937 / 39.0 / 46.5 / 55.2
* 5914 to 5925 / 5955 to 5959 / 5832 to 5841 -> 2608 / 46.7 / 48.1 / 49.6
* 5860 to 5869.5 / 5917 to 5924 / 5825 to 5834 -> 2958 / 41.8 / 47.2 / 49.0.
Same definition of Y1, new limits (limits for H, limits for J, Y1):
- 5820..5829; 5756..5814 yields 0.374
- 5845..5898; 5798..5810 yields 0.346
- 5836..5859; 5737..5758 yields 0.362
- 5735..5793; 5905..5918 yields 0.345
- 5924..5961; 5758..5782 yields 0.354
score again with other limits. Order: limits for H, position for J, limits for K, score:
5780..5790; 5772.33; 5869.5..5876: 6.7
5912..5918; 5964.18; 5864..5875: 7.2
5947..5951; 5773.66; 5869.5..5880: 7.9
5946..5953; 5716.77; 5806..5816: 7.8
